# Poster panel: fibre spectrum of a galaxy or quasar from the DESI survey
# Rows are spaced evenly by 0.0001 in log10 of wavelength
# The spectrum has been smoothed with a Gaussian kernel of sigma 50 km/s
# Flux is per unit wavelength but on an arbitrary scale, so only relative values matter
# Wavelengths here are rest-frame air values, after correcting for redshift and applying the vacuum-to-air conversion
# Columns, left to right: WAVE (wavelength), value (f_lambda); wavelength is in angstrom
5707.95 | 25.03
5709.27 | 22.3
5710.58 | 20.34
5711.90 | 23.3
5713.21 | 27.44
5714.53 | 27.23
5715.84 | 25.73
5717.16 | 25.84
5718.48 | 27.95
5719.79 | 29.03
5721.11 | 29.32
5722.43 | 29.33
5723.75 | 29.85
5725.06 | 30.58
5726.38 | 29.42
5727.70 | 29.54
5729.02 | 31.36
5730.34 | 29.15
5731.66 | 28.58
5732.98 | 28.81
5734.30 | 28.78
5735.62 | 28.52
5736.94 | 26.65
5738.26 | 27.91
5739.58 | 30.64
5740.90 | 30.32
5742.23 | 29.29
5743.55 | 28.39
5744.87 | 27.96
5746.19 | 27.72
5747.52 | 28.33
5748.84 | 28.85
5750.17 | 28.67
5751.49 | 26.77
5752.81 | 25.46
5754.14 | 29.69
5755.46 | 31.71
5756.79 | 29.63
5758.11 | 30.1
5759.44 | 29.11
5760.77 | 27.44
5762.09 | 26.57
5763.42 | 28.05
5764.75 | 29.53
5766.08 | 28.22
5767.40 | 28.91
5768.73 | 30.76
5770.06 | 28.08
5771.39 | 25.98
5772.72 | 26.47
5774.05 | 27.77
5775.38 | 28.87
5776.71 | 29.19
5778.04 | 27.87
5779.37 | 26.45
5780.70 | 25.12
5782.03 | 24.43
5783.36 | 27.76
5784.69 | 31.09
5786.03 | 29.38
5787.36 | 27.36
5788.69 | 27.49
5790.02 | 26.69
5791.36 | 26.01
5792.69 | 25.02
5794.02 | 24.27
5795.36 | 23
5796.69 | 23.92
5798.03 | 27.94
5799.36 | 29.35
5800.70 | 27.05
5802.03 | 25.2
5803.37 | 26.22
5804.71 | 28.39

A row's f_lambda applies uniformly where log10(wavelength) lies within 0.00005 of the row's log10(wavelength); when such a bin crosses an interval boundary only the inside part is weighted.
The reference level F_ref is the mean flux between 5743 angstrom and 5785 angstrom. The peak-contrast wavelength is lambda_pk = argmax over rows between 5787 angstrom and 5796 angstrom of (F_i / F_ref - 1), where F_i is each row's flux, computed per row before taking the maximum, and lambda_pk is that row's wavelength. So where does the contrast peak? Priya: 5788.69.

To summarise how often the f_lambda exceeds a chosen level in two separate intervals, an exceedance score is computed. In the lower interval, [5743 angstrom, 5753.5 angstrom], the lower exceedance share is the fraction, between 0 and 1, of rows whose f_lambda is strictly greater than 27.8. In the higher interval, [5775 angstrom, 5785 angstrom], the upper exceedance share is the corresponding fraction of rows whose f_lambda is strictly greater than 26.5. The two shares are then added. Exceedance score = 1.25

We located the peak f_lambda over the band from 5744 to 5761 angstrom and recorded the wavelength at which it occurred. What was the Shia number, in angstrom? 5755.46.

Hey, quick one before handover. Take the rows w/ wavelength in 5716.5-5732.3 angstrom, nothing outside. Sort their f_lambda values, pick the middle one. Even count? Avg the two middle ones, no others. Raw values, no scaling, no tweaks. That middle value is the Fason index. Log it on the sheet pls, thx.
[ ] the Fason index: 29.3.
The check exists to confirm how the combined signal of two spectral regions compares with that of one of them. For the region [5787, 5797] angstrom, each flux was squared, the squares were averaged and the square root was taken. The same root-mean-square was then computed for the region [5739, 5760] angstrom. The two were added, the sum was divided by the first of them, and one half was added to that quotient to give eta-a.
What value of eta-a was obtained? 2.63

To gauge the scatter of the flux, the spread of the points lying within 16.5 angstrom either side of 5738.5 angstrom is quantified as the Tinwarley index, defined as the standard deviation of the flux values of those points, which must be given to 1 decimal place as 1.3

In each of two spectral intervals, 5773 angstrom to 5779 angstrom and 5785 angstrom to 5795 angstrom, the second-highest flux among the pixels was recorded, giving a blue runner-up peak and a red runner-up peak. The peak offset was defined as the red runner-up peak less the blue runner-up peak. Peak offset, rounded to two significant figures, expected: -1.4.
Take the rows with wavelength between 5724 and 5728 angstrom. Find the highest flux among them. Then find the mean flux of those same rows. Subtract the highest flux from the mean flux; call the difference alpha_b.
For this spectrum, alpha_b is -0.7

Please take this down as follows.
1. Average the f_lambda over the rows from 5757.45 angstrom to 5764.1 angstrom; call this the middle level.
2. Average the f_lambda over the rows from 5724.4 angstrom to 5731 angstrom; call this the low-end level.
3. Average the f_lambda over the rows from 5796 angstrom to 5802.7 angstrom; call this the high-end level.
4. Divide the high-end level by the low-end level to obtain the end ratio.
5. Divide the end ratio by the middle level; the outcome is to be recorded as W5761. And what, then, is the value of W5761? 0.0315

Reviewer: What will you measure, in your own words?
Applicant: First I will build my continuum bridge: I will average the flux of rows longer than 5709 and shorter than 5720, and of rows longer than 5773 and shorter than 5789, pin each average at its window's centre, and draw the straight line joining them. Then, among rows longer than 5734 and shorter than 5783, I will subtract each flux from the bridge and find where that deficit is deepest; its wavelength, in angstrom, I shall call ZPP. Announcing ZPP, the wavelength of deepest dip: 5782.03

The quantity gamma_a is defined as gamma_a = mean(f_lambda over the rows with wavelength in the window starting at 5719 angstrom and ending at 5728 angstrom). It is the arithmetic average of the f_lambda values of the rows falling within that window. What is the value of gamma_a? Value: 29.6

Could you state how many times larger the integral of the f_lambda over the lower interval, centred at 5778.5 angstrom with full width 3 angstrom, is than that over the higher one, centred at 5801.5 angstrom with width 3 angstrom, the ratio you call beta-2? 1.0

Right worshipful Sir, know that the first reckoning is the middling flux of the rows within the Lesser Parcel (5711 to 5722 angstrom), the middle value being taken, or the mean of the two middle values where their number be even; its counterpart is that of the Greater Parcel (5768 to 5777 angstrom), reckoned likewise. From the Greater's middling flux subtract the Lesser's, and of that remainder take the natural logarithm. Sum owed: -0.29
